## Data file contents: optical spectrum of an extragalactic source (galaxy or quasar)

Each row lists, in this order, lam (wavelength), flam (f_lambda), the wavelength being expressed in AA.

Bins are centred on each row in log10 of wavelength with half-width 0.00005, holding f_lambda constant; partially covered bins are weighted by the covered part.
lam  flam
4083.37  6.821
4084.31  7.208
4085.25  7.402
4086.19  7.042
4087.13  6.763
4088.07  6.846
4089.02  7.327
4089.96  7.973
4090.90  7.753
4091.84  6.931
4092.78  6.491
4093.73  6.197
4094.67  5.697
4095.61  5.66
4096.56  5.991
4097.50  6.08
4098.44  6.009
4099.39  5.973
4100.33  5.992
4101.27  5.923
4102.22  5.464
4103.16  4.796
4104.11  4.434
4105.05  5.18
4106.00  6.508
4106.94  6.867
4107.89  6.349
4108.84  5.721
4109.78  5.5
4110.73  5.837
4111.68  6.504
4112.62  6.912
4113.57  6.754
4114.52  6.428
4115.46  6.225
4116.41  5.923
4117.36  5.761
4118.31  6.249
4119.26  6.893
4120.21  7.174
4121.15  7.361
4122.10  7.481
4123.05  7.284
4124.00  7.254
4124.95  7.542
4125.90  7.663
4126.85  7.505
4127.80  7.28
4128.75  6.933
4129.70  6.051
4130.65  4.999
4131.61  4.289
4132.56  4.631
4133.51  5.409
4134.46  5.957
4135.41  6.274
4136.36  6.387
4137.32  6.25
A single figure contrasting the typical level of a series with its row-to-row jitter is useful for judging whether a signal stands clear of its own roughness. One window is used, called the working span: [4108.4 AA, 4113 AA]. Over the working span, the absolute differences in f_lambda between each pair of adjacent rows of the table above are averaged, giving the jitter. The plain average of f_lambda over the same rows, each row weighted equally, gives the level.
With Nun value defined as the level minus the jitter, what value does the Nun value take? 5.7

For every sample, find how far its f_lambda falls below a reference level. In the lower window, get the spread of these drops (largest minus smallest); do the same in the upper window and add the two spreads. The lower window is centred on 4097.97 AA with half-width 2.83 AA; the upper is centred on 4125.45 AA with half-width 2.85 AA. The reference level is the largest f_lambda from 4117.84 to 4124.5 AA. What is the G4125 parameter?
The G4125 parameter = 0.8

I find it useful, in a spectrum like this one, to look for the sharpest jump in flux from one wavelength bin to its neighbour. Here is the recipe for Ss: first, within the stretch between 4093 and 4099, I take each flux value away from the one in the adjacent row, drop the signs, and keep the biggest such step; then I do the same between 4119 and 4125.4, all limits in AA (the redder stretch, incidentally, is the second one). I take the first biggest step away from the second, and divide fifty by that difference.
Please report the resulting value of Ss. -236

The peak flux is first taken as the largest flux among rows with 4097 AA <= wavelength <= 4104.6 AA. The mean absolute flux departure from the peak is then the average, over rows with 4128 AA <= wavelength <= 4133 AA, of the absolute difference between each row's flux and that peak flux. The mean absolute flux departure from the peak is 1.0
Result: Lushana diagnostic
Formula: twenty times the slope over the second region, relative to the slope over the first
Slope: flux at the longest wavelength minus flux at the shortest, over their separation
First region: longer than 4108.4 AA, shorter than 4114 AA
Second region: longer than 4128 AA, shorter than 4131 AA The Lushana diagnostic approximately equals -93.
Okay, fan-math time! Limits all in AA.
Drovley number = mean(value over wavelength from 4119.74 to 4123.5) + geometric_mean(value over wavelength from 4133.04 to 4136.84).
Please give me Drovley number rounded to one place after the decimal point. 13.3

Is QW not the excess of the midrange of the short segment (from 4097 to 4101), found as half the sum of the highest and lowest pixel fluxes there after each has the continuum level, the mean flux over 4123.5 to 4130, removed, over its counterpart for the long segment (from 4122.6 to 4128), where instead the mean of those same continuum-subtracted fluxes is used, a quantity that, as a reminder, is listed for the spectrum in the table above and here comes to -1.4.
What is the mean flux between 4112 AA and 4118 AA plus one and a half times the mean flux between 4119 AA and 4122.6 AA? 17.2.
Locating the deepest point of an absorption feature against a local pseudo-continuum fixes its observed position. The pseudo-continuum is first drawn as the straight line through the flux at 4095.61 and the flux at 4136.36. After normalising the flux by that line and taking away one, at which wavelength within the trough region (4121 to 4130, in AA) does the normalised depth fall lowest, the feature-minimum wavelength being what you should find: 4129.70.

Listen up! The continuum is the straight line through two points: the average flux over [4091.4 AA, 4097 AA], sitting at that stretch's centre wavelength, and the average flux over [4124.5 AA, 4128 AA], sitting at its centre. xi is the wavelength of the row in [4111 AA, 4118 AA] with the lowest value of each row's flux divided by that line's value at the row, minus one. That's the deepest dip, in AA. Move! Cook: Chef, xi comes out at 4117.36 AA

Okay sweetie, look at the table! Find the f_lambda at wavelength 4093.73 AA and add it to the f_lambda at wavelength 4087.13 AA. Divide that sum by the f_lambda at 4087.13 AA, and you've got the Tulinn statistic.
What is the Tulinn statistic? 1.92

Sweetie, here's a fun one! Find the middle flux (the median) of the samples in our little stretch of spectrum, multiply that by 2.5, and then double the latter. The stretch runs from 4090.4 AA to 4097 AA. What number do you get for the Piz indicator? 31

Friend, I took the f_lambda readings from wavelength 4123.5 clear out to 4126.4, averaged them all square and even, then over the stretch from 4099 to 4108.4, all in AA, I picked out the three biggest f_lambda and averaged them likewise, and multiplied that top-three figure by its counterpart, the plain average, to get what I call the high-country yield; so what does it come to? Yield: 49.2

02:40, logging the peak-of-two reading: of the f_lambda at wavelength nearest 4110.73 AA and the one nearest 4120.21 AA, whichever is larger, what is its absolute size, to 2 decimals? 7.17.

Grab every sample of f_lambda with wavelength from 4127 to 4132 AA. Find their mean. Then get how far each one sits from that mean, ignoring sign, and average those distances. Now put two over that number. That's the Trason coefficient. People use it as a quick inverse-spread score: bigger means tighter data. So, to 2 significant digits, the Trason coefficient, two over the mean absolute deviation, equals 2.0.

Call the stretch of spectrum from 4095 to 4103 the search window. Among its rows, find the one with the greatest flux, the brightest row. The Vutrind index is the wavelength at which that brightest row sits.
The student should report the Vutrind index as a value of 4097.50 AA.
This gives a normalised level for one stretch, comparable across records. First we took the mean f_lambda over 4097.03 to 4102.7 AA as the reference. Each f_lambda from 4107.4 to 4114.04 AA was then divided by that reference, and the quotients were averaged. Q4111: 1.05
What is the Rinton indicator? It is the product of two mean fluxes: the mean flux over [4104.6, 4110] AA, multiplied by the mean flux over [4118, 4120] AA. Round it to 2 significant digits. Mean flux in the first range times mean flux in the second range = 40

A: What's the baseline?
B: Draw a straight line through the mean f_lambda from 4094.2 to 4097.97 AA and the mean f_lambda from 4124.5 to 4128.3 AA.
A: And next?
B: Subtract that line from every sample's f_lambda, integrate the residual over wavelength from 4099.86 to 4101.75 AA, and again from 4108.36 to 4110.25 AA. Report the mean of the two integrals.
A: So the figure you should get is -1.1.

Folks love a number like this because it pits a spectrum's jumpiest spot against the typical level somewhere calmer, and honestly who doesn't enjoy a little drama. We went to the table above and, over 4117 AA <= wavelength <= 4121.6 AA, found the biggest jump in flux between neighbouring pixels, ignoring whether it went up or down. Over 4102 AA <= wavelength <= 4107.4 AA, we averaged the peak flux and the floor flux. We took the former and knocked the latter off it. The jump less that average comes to -5.01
